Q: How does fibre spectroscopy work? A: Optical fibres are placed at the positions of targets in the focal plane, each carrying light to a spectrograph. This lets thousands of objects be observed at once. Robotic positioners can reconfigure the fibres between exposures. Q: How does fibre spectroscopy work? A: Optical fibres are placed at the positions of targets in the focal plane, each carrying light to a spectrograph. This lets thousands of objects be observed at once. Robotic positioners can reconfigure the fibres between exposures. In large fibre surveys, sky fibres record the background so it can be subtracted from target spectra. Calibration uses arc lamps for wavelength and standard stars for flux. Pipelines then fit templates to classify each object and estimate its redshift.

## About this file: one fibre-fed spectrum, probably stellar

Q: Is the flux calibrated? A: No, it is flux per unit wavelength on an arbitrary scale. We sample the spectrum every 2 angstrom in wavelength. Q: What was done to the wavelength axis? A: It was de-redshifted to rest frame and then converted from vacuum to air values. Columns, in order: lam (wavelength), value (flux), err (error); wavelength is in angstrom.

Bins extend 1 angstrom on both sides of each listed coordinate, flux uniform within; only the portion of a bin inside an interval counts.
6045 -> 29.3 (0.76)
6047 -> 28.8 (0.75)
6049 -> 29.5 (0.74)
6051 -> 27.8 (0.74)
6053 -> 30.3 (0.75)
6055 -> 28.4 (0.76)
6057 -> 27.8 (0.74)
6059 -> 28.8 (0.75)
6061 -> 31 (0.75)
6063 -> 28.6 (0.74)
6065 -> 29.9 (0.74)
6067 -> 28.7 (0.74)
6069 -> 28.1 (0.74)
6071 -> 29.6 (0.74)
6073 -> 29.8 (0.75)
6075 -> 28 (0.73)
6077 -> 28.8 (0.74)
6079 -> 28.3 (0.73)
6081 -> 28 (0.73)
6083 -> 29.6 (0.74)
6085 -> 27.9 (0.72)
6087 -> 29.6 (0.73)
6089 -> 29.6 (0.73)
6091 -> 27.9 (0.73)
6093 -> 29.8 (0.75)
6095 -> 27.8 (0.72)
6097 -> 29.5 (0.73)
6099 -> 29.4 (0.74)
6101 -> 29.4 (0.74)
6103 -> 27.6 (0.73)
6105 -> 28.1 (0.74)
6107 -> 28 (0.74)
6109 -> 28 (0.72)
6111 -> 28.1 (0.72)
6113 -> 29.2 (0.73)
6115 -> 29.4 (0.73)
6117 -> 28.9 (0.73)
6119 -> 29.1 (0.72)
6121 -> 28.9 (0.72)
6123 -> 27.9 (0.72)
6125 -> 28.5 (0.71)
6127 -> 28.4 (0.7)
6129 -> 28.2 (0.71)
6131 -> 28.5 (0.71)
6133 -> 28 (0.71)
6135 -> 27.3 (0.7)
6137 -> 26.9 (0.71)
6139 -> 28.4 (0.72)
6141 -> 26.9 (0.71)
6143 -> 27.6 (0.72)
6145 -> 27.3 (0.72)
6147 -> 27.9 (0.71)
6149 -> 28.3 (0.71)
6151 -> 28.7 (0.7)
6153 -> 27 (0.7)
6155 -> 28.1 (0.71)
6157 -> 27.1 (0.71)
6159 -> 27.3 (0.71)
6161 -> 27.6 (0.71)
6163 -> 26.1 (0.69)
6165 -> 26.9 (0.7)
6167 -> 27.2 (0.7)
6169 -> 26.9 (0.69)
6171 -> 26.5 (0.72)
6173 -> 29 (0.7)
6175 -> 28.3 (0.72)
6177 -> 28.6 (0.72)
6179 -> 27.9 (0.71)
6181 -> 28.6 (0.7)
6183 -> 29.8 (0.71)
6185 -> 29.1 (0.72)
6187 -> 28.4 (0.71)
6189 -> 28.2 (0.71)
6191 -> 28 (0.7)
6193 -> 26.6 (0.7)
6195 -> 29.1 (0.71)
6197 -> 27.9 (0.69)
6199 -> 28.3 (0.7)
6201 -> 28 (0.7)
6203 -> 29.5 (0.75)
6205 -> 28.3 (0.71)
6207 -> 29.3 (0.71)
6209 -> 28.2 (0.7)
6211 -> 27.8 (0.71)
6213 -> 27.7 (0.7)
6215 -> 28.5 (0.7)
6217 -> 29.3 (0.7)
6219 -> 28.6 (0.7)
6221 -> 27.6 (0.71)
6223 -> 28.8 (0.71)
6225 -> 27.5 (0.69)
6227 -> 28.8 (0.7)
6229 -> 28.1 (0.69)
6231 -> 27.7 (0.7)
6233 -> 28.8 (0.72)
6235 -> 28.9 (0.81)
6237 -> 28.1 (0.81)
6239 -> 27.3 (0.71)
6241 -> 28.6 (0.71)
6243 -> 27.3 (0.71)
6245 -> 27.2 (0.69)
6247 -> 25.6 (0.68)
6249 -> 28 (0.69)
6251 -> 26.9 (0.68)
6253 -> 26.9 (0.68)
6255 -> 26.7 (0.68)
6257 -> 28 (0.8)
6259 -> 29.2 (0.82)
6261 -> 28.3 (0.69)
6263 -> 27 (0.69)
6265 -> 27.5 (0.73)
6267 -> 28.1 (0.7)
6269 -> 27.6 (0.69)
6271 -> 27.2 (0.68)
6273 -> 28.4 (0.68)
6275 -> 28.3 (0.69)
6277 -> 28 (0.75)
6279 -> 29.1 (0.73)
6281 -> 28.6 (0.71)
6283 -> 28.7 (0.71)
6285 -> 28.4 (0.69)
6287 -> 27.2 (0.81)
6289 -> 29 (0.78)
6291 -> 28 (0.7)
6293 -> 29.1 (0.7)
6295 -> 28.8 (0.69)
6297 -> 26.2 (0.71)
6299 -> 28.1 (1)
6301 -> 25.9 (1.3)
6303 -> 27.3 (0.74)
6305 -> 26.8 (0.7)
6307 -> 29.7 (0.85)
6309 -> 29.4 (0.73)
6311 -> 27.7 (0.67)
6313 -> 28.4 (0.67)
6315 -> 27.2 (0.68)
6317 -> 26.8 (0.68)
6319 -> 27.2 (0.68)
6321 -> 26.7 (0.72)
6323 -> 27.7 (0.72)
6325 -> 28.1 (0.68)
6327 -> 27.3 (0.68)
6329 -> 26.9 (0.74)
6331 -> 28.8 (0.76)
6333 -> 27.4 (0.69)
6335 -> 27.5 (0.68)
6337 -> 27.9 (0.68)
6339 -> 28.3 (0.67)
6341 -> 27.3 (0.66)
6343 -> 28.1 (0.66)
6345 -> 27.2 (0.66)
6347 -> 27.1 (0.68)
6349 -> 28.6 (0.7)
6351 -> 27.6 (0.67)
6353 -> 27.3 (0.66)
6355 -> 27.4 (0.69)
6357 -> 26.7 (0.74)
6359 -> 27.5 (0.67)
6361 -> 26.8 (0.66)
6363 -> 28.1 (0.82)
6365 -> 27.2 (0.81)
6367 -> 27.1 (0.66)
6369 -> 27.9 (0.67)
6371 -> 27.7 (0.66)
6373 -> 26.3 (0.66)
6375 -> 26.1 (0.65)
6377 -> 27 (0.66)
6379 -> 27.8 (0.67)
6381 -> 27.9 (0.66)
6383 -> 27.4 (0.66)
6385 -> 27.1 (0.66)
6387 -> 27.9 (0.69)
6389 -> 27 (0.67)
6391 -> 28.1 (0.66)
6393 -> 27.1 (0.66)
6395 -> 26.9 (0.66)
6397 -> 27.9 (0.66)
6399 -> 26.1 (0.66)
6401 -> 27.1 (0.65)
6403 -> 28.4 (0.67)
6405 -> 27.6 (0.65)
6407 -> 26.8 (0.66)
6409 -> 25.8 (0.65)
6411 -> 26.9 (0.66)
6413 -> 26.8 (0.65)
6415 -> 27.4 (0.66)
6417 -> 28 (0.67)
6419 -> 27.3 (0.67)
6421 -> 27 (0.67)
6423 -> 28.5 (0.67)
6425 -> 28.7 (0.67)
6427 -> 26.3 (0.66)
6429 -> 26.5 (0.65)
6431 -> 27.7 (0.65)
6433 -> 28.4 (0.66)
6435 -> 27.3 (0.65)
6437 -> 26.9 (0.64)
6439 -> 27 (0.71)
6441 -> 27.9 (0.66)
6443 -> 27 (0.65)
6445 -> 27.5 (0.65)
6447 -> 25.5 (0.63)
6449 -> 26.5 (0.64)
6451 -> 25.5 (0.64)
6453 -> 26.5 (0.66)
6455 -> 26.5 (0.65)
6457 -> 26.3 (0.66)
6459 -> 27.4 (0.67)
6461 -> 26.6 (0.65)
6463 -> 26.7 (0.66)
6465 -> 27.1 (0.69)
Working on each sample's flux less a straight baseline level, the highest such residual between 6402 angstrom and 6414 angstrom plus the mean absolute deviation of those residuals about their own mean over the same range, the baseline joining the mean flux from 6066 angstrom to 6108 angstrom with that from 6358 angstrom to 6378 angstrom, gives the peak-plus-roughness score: 2.0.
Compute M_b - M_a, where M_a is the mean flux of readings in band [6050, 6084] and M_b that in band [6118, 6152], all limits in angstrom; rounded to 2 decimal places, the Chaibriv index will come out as -0.86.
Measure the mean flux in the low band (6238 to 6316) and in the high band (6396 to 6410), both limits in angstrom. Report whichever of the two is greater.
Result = 27.8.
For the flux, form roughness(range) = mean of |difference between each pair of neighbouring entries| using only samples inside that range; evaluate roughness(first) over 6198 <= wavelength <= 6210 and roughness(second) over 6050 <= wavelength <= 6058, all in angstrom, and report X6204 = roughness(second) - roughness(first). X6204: 0.6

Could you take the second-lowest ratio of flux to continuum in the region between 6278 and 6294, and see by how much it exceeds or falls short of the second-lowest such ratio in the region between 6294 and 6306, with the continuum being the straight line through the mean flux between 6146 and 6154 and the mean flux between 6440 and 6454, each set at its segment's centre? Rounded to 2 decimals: 0.06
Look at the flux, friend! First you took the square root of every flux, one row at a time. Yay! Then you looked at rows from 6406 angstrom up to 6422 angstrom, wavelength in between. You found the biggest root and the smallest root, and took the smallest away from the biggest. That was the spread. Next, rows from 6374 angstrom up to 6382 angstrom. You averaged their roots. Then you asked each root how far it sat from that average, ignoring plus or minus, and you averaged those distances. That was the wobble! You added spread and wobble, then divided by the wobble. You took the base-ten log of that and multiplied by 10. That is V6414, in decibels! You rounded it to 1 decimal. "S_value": 6.4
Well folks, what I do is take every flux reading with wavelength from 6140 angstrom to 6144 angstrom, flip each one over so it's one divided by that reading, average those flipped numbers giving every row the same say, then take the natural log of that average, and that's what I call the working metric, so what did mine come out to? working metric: -3.30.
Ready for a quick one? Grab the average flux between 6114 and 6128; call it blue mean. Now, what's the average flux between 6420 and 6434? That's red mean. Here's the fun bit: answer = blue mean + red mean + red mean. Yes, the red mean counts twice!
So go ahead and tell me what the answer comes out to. 83.9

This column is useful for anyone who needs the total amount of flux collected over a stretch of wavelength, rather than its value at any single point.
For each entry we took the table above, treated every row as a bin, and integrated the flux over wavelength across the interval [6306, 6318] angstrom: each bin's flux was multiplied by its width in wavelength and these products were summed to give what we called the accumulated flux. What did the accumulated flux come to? 338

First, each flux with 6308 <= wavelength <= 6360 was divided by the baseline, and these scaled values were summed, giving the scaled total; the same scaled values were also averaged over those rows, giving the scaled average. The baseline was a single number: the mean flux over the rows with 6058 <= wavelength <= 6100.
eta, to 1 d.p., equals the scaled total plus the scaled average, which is 25.7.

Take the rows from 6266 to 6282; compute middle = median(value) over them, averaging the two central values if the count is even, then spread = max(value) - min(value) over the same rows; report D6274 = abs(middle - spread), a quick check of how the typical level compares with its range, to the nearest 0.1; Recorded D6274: 26.3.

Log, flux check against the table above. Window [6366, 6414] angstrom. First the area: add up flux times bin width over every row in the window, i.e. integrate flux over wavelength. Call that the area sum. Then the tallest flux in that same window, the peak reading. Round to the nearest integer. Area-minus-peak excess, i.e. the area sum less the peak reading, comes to 1277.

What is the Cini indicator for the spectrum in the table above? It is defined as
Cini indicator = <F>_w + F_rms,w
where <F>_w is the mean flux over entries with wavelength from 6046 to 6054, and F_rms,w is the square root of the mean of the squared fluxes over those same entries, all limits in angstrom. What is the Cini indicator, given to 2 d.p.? 58.21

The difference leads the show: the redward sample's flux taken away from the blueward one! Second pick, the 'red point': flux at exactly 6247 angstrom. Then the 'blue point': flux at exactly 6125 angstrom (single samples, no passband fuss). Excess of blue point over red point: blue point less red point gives 2.9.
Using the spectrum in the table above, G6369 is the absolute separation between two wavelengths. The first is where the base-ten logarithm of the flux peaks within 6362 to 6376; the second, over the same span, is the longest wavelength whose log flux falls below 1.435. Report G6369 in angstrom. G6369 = 12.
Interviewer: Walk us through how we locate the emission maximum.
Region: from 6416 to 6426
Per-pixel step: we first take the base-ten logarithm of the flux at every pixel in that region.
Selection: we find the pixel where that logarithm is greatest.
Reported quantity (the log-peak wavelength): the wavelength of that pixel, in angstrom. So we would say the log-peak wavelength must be 6425 angstrom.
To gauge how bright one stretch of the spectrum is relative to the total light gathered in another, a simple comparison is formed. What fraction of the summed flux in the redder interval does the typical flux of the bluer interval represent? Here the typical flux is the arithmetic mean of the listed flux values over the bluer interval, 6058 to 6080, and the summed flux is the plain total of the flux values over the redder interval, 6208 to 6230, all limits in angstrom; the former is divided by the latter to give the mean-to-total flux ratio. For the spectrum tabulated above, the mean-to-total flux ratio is 0.0935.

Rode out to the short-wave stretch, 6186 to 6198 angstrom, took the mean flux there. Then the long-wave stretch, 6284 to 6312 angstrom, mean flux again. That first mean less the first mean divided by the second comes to 27.0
